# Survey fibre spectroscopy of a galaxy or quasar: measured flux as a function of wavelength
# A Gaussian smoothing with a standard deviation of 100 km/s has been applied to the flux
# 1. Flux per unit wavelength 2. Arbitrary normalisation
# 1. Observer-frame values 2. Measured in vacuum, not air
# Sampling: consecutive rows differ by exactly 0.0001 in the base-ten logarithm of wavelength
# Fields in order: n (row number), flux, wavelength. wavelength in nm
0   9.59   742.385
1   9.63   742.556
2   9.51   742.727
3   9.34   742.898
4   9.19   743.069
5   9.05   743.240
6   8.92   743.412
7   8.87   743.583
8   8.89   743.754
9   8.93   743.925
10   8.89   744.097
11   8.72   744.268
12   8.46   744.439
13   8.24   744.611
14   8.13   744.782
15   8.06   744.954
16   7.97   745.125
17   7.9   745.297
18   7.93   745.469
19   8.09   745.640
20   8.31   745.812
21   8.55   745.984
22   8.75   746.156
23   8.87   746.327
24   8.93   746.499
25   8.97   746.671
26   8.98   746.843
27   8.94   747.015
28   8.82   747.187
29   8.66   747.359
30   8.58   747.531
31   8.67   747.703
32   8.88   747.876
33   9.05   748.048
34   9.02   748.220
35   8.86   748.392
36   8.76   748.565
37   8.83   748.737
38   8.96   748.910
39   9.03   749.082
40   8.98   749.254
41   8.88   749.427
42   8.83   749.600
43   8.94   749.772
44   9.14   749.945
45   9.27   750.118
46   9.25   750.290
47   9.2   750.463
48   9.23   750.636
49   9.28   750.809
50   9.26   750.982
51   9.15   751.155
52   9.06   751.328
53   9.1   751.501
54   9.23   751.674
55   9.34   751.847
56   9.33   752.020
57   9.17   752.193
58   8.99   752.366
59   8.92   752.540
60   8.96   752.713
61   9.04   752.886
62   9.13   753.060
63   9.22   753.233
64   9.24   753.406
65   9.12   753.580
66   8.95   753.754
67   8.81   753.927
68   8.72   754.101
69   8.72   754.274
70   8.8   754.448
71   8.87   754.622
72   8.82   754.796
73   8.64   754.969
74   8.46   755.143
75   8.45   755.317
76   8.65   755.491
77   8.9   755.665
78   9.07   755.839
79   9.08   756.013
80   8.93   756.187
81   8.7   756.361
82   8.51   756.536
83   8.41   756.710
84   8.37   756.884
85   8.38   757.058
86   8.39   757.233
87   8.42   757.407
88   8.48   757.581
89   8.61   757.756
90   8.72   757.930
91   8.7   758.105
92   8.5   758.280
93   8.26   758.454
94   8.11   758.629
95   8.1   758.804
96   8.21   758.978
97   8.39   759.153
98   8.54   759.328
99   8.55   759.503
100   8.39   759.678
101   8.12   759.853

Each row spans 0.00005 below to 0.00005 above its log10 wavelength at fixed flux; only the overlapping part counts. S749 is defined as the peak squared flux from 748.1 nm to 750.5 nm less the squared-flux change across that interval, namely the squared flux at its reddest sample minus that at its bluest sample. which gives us 83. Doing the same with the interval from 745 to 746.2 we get 64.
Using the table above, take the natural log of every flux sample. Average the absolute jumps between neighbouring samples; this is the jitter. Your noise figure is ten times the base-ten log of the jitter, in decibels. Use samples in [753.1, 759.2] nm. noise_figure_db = -19.0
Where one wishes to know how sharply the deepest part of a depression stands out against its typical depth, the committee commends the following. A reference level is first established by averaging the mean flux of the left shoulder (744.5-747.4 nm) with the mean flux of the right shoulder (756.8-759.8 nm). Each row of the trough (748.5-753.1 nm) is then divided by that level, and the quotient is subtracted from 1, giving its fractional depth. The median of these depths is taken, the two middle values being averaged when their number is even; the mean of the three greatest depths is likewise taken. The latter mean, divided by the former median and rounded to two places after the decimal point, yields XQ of 0.55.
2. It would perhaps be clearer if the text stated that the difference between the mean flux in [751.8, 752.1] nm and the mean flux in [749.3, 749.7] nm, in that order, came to 0.5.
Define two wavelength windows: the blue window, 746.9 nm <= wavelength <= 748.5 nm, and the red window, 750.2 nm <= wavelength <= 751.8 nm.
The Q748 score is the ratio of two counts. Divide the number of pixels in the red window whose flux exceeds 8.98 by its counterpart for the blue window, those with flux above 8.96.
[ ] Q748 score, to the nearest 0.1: 4.5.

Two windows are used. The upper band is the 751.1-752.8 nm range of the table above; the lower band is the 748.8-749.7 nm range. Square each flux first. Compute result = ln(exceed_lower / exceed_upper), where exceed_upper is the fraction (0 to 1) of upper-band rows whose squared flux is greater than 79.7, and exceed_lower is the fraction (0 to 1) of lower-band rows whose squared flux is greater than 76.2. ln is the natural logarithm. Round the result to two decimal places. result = 0.11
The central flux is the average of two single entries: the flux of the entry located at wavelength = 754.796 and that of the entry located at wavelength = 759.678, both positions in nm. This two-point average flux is 8.6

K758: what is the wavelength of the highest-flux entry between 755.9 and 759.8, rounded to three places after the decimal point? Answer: 756.013 nm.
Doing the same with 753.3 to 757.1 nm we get 753.406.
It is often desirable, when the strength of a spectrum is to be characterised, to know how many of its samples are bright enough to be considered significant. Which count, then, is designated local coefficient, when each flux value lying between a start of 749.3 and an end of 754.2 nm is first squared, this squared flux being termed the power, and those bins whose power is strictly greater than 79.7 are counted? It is 23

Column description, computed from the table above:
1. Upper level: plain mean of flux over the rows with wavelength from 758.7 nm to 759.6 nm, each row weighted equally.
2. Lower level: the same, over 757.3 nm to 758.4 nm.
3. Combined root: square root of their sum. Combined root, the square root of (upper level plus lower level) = 4.11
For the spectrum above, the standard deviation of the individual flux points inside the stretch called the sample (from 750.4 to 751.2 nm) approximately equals 0.05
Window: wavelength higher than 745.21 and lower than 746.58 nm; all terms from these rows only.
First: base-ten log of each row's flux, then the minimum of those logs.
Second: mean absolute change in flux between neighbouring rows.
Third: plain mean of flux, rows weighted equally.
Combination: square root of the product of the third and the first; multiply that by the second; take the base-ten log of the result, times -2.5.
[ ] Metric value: 0.98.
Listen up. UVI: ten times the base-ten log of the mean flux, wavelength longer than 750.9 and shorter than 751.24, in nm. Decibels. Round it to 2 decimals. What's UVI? 9.64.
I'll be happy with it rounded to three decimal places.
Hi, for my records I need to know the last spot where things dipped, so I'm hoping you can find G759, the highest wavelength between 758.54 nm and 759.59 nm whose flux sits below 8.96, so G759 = 759.503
